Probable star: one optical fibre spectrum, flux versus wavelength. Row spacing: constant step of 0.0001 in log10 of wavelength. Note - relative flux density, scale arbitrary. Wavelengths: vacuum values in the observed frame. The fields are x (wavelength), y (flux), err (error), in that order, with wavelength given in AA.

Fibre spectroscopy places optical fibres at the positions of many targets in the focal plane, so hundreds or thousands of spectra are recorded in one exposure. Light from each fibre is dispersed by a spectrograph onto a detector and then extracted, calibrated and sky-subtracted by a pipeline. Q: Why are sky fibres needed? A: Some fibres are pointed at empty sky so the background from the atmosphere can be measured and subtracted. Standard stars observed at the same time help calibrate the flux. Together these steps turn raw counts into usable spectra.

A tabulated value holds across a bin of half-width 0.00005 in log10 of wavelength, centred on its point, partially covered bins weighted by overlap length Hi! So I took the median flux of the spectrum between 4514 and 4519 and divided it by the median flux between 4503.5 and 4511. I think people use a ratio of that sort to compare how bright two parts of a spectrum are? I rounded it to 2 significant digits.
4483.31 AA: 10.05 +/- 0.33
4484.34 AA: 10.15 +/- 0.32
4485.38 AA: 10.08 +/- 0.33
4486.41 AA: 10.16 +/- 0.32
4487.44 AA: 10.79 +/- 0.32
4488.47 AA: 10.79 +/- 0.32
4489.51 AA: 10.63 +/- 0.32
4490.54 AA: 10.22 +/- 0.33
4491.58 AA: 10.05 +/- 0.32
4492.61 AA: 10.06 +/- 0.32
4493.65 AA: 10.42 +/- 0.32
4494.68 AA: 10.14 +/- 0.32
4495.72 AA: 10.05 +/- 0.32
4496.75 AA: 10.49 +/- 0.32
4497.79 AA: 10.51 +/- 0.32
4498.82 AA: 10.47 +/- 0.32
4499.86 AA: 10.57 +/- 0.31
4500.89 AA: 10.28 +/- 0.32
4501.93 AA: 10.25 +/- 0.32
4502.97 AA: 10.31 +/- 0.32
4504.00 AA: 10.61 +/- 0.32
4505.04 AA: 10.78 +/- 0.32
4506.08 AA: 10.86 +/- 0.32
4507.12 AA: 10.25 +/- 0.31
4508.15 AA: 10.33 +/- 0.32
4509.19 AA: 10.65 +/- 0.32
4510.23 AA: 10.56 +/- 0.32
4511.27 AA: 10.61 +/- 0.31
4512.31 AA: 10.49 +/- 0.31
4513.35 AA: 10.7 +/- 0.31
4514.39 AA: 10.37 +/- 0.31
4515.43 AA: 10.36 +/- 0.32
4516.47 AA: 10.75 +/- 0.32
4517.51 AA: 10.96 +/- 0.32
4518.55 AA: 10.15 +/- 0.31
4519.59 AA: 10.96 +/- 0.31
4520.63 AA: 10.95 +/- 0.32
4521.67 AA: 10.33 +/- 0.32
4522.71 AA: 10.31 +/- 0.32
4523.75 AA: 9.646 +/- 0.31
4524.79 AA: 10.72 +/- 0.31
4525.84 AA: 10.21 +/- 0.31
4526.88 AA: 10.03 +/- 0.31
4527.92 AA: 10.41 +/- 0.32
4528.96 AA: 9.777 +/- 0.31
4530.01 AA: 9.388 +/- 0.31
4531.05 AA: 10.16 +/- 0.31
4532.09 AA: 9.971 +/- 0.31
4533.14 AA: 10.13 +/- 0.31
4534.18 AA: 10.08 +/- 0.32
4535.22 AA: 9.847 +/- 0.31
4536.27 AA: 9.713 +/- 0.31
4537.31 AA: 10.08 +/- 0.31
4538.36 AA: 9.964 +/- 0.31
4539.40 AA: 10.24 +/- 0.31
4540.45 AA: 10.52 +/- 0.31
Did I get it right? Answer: 0.98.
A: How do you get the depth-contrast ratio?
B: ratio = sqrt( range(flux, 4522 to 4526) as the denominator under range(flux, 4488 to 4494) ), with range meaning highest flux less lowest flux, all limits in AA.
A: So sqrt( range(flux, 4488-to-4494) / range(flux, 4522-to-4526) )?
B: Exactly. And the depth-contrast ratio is 0.83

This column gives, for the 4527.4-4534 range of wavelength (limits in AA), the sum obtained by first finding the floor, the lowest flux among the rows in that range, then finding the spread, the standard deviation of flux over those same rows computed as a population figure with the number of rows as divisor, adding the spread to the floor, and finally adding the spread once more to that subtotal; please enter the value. 10.0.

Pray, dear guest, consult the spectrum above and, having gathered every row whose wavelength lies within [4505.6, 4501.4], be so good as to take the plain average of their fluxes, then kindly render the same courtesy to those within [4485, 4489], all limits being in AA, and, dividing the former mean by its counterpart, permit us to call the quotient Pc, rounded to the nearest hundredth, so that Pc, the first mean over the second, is 1.00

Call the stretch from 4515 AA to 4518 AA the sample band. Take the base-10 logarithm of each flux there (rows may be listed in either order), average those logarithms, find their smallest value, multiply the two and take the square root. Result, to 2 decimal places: 1.02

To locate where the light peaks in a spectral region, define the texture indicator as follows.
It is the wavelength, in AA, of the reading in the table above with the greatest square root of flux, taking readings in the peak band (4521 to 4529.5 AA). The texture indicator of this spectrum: 4524.79 AA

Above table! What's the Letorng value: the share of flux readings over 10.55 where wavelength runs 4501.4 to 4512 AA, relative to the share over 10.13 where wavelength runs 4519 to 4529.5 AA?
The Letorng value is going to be 0.86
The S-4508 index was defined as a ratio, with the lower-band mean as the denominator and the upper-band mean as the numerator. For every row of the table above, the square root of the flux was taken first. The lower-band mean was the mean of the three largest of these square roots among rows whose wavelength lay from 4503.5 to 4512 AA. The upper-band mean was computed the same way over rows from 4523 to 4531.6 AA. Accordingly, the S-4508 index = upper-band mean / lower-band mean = 0.99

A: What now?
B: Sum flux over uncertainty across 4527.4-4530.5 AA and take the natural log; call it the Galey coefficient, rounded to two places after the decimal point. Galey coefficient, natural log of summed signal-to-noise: 4.55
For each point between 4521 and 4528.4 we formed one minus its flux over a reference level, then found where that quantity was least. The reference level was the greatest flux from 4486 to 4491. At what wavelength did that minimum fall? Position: 4524.79 AA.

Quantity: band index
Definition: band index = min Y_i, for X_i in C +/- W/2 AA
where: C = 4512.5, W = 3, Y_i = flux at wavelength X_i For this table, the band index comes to 10.49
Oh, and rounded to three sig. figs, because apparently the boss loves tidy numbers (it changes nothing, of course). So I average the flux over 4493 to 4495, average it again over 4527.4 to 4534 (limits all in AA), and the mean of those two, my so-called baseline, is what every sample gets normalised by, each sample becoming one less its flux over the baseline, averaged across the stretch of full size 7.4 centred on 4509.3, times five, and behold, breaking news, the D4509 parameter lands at -0.202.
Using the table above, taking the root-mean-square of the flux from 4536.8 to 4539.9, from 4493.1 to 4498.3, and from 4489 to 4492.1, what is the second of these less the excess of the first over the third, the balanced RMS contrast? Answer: 10.5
